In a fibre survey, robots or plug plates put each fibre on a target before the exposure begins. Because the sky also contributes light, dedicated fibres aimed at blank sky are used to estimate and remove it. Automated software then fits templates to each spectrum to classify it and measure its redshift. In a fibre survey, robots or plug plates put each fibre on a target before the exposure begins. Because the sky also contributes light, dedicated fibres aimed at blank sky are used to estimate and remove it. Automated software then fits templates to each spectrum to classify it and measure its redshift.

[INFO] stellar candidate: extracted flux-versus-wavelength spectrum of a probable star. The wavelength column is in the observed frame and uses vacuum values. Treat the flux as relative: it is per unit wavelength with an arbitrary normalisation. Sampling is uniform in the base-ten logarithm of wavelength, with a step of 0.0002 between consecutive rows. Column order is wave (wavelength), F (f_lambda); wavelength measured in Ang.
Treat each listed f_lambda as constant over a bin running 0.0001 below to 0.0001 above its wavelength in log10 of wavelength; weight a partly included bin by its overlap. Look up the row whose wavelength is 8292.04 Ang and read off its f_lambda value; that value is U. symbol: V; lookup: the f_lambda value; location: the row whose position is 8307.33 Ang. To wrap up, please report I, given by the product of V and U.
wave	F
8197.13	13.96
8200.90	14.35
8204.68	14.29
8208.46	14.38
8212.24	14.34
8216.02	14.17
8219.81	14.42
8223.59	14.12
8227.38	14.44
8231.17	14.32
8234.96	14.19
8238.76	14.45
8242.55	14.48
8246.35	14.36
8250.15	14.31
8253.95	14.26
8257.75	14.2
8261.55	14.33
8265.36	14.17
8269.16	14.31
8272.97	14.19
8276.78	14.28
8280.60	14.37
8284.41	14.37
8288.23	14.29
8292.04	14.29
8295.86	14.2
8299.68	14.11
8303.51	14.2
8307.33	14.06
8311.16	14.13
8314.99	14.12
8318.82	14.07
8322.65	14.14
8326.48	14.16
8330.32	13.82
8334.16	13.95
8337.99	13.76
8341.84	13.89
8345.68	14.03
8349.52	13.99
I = 201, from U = 14.29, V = 14.06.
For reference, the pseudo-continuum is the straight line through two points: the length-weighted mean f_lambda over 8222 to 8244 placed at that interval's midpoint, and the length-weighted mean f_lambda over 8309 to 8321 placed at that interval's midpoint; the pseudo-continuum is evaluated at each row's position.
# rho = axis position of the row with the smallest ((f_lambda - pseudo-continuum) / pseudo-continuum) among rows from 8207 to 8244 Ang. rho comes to 8223.59 Ang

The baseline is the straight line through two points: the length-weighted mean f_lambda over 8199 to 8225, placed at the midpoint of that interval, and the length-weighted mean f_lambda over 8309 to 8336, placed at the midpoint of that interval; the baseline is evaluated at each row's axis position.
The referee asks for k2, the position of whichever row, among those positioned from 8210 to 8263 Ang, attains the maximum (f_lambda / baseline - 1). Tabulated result 8242.55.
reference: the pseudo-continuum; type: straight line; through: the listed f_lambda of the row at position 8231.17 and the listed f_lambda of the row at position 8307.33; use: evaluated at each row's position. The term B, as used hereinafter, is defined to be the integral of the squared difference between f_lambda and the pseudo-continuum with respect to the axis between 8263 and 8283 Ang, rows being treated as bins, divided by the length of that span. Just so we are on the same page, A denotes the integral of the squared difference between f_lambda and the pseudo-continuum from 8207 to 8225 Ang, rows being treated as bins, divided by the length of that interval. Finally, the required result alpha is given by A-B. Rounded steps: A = 0.019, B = 0.016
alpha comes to 0.003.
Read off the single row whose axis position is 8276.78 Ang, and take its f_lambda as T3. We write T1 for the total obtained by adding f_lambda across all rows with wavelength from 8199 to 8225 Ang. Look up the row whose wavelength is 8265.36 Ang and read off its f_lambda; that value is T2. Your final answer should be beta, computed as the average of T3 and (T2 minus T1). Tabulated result -35.8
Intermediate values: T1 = 100.1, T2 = 14.17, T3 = 14.28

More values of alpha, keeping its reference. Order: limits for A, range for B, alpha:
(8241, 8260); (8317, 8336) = -0.005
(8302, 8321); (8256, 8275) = 0.001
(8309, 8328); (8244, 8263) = 0.006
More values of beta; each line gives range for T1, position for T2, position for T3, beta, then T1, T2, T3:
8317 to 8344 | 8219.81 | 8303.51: -34.6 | 97.8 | 14.42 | 14.2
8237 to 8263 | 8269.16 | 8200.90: -35.9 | 100.4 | 14.31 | 14.35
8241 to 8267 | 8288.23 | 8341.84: -36.0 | 100.1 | 14.29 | 13.89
